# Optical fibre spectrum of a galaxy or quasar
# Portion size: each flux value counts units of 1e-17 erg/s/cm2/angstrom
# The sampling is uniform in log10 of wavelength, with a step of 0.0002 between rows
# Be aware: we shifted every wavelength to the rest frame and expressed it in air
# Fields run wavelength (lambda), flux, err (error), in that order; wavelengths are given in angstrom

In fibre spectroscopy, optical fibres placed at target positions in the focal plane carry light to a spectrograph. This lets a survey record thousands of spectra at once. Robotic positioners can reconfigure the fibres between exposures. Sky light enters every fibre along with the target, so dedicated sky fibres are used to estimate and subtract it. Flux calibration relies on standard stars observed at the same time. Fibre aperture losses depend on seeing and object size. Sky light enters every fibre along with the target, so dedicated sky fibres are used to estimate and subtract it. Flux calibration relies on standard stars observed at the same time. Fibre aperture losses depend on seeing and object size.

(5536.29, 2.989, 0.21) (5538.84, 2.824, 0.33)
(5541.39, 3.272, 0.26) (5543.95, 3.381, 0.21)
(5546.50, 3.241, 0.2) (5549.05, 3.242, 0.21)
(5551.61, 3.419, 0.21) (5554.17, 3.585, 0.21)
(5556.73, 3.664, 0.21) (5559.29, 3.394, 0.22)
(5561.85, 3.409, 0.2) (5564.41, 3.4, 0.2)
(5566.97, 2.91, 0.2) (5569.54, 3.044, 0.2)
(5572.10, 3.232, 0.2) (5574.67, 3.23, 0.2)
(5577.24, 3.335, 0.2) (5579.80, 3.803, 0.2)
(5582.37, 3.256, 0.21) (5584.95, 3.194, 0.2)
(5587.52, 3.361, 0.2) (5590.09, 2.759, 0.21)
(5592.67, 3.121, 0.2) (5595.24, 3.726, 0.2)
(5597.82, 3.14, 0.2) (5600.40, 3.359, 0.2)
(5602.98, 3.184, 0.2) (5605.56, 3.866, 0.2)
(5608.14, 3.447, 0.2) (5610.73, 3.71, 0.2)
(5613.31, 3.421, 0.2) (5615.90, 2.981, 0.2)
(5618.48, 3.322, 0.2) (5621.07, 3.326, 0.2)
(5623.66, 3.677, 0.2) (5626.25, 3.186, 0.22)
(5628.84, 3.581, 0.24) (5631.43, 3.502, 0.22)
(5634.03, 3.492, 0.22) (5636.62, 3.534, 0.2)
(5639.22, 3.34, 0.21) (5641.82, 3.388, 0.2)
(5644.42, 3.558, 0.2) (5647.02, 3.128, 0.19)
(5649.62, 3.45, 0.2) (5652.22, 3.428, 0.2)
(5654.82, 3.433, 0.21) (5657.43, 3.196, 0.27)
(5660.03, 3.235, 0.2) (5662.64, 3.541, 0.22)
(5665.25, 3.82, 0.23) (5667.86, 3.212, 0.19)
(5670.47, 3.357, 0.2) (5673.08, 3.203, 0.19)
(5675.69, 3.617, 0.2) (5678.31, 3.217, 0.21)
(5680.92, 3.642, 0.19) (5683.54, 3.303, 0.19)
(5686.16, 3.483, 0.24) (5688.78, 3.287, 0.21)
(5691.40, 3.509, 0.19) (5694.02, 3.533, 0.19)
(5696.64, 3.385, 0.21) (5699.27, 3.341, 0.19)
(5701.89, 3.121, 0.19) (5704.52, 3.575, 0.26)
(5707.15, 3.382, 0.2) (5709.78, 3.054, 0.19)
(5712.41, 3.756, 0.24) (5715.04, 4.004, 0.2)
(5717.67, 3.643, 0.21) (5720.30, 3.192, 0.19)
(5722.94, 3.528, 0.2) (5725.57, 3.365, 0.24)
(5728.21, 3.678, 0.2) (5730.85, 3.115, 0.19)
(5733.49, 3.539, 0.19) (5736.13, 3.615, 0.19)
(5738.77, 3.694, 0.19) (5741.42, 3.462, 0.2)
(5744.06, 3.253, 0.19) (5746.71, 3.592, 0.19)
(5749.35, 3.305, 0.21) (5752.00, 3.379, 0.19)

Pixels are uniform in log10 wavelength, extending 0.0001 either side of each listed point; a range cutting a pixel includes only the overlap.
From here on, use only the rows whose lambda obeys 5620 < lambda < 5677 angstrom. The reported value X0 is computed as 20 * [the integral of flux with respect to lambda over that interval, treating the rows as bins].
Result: 3897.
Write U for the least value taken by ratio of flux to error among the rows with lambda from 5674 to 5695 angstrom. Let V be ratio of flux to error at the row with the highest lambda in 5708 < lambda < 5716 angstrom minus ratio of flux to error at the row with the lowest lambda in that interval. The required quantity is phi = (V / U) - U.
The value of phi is -14.2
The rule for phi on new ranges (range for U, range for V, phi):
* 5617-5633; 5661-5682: -14.3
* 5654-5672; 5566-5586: -11.7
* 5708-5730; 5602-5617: -14.1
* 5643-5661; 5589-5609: -11.5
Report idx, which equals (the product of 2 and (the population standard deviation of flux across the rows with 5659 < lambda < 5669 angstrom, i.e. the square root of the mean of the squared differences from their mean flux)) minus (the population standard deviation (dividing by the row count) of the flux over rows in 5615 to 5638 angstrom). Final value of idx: 0.29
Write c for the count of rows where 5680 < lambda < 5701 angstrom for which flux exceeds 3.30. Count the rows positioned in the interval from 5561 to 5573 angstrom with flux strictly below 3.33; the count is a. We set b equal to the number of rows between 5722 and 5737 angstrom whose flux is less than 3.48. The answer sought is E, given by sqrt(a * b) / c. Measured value 0.35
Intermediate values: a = 3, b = 2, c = 7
